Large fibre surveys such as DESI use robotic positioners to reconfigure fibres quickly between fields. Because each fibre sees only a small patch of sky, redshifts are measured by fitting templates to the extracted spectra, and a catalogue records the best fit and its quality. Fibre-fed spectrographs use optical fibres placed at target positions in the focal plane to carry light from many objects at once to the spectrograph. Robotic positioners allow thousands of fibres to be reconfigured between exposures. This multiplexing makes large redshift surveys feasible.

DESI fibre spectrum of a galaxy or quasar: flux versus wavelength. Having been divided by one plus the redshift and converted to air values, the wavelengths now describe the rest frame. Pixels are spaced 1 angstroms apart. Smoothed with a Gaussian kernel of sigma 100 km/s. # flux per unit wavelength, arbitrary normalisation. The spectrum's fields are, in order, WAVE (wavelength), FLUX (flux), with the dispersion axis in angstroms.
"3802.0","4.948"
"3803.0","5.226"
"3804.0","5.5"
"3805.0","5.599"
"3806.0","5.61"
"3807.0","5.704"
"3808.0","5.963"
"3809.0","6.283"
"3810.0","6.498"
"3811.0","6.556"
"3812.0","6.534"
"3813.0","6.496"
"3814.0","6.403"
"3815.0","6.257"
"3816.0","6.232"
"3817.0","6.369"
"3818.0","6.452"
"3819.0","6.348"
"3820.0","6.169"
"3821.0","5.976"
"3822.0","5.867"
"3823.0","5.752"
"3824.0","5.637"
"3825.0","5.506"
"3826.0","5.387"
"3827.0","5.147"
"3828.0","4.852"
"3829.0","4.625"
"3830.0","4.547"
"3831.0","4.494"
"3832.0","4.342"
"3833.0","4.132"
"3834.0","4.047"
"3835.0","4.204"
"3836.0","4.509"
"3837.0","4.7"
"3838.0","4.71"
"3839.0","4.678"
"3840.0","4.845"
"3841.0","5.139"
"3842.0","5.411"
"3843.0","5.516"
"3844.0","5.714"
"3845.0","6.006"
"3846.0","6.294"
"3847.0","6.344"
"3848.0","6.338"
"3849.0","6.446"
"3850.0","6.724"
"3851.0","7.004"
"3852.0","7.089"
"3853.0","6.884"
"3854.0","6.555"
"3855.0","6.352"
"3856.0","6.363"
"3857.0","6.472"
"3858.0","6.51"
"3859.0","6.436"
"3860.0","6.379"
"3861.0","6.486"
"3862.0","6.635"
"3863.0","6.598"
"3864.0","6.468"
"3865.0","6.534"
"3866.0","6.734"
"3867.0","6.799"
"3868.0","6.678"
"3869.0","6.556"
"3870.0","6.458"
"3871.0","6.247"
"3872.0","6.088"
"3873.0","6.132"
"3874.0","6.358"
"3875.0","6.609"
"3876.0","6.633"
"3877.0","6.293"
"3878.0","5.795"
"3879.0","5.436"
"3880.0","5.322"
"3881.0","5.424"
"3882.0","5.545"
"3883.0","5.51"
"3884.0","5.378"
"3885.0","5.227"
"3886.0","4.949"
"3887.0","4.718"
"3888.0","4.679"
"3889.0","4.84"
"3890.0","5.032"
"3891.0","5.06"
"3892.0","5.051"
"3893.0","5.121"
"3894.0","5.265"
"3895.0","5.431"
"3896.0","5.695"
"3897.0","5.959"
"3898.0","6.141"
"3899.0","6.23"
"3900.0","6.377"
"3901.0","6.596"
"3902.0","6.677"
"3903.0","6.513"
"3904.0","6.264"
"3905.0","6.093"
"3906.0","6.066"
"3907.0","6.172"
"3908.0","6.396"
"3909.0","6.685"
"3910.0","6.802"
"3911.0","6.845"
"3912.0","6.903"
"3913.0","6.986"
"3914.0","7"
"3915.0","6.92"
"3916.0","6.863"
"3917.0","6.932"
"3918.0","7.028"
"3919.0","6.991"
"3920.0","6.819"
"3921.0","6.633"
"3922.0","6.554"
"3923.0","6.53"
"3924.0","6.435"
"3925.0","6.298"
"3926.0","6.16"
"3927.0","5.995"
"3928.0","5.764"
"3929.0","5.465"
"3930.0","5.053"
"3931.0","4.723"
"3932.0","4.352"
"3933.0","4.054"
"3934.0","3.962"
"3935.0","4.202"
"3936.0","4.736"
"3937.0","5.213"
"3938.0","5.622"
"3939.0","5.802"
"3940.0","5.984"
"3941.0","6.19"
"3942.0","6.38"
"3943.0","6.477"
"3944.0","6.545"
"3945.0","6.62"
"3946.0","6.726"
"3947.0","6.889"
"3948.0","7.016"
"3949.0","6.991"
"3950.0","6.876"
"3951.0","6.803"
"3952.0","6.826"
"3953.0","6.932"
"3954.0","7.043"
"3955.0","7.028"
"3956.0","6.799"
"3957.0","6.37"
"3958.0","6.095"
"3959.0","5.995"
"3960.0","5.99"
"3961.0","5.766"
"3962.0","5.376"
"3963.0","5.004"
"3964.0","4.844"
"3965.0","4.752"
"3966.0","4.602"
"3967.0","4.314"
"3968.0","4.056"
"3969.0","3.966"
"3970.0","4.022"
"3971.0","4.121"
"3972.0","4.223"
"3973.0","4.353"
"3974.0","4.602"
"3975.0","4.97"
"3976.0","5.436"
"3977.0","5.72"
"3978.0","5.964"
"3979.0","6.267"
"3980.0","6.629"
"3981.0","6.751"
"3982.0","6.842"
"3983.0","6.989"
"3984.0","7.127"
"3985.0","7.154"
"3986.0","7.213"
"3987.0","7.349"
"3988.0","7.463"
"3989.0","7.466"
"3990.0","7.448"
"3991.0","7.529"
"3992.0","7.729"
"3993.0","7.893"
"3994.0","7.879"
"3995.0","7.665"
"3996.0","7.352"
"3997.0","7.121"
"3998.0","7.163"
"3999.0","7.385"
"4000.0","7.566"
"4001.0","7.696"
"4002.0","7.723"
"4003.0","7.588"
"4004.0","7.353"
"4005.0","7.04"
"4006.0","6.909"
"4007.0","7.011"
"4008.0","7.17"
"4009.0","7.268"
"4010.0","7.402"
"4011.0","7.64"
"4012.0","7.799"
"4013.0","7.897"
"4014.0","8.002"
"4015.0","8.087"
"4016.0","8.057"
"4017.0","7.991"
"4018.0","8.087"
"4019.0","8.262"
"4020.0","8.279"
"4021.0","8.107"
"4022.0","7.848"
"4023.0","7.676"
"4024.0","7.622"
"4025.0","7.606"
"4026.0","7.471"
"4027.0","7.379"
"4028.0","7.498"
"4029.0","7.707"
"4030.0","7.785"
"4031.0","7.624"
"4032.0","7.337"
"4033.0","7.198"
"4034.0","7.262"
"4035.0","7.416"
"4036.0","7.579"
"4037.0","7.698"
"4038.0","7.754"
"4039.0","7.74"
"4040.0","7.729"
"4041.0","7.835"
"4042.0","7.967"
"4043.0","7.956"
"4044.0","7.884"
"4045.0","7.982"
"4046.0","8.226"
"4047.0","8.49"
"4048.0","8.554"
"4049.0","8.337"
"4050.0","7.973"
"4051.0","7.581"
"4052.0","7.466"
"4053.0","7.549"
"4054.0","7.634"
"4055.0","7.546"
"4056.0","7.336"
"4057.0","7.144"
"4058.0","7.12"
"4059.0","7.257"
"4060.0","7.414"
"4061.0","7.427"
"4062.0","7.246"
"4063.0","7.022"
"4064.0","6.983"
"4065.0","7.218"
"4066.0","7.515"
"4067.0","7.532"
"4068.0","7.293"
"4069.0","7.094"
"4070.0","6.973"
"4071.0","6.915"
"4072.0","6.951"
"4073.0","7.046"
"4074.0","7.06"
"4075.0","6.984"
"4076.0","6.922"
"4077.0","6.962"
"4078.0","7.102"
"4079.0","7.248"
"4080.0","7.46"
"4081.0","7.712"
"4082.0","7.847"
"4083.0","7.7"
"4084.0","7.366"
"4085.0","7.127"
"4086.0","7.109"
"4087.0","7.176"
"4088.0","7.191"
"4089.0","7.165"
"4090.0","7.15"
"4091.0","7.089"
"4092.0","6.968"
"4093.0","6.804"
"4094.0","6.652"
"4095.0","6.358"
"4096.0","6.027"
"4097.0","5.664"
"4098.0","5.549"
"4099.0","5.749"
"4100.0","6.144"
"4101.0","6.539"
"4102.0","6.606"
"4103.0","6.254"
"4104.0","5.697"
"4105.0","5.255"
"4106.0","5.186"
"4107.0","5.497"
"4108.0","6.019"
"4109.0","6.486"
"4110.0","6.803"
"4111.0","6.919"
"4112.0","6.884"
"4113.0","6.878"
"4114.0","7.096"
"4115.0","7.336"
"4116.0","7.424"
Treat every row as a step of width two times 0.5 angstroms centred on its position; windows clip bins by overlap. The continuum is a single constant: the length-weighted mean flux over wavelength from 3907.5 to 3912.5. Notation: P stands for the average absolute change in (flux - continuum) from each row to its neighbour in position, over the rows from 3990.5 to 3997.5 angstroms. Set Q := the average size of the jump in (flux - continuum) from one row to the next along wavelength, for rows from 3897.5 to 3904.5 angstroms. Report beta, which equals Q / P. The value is 0.8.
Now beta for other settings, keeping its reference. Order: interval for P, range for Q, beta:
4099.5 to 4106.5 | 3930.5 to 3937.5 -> 1.1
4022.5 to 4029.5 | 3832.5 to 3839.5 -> 1.2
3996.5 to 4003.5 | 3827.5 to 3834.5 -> 1.1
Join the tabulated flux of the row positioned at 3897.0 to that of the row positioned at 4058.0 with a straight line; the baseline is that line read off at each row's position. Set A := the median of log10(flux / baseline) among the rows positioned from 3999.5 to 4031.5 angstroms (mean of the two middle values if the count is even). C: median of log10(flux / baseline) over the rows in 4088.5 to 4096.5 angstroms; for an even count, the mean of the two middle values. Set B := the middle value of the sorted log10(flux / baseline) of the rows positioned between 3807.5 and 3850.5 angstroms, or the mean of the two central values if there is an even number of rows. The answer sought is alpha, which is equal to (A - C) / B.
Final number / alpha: 3.2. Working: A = 0.052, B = 0.03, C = -0.03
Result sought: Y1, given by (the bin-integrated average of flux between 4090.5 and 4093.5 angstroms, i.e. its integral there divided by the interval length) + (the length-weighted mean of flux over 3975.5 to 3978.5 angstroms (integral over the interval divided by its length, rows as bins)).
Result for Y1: 12.7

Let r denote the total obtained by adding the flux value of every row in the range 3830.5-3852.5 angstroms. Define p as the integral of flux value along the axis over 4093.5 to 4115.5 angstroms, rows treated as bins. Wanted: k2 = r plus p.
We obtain 256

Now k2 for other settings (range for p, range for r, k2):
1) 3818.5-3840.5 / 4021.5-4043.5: 278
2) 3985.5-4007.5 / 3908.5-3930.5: 307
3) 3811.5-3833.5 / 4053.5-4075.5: 282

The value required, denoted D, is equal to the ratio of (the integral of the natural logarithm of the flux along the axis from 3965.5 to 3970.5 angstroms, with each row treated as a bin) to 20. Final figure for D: 0.36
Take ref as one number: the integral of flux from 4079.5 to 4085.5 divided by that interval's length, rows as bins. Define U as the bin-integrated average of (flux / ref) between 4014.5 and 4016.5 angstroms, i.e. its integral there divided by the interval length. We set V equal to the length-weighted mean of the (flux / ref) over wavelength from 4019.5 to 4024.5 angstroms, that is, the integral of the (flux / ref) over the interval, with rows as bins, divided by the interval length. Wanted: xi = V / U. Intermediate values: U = 1.07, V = 1.05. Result 0.98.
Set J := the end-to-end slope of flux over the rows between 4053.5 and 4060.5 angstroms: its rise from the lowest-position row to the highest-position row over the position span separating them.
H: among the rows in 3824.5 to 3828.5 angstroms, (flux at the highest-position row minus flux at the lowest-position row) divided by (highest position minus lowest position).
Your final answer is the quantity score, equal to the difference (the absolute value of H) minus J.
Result 0.25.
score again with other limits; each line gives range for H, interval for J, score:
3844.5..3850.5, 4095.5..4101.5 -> 0.04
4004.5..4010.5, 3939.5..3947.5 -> -0.06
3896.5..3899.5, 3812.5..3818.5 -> 0.14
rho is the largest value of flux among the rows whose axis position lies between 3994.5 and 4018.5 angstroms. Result 8.087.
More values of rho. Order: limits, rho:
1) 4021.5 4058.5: 8.554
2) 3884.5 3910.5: 6.802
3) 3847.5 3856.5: 7.089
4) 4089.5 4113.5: 7.15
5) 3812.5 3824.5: 6.496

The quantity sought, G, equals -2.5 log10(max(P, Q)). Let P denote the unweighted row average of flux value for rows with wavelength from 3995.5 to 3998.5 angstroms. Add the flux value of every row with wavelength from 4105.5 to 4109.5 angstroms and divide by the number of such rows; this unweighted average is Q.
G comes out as -2.15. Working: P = 7.2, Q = 5.80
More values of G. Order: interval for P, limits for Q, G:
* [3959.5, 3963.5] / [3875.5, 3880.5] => -1.93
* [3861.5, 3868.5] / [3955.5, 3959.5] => -2.05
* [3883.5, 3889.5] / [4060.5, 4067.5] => -2.15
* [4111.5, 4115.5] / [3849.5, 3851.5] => -2.12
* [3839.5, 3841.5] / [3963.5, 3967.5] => -1.75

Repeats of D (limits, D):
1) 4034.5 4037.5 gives 0.30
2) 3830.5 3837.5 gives 0.51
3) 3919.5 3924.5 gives 0.47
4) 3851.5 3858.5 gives 0.66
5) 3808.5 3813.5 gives 0.47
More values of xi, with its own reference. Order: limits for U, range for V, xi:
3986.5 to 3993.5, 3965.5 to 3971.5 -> 0.55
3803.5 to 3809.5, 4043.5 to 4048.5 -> 1.42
